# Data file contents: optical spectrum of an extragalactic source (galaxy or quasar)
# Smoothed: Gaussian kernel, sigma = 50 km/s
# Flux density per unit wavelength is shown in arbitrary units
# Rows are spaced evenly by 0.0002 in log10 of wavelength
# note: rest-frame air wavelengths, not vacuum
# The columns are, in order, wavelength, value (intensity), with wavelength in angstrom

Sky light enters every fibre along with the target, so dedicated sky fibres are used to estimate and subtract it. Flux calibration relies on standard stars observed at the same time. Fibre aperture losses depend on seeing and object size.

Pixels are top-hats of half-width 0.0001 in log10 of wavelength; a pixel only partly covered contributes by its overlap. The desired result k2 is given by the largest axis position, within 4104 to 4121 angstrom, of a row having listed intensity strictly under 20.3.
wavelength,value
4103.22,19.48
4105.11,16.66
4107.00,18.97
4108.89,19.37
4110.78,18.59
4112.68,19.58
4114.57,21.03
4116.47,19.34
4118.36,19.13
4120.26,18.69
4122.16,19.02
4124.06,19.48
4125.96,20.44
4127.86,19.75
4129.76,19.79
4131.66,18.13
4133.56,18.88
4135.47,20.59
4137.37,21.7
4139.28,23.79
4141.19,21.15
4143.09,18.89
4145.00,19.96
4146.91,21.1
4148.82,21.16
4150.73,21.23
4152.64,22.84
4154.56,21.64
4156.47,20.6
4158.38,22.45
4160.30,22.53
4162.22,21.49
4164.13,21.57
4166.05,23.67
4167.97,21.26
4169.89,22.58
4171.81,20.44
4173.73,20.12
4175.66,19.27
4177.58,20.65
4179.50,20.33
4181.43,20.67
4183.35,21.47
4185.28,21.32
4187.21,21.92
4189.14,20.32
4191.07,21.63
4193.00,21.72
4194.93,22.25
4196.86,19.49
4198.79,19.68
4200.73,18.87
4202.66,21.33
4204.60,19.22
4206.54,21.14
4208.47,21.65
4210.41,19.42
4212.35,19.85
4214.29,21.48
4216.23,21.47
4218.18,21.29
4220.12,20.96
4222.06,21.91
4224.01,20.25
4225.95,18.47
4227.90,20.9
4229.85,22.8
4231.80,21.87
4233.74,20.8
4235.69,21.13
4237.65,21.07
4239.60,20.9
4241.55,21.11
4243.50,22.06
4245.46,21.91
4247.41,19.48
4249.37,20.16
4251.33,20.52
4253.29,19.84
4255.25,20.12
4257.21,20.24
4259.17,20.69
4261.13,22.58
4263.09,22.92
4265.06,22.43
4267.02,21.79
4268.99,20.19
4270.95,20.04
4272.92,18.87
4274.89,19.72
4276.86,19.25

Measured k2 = 4120.26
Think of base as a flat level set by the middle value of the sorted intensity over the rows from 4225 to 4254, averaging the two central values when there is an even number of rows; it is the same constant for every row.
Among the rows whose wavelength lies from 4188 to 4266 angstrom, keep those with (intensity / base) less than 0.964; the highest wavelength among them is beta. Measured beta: 4255.25 angstrom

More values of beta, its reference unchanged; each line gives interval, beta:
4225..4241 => 4225.95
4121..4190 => 4175.66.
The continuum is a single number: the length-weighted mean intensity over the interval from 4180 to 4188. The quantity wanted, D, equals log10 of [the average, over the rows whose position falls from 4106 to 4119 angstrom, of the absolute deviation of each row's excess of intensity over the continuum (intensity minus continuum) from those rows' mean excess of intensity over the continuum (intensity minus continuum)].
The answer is -0.3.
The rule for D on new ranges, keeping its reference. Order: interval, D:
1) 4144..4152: -0.3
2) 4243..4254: -0.1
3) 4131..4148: 0.1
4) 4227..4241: -0.3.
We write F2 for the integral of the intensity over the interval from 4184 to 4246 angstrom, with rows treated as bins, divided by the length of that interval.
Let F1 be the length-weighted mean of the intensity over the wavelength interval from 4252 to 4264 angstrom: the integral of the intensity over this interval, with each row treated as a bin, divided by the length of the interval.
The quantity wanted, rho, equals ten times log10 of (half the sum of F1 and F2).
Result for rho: 13.2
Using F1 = 21.0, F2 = 20.9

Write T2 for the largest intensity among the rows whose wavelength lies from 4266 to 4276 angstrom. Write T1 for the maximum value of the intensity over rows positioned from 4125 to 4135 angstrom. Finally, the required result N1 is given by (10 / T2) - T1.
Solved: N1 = -20.0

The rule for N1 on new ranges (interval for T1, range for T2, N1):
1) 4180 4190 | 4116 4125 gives -21.4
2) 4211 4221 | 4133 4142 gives -21.1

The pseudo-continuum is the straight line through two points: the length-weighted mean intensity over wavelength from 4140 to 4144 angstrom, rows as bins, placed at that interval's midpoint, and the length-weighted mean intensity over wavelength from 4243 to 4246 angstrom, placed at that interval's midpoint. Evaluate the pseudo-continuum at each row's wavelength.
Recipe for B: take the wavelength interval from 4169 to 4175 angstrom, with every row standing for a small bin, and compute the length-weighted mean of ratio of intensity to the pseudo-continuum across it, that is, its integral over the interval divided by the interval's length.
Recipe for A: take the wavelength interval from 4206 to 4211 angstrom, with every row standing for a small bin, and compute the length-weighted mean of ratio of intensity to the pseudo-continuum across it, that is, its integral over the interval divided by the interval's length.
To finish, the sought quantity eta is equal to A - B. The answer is -0.03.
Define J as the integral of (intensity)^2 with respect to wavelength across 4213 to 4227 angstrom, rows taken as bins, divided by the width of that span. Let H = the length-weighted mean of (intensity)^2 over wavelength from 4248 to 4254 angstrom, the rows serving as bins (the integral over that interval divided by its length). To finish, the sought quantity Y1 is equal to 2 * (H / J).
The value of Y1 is 1.87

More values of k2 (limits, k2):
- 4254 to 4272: 4270.95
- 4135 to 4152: 4145.00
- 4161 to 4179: 4175.66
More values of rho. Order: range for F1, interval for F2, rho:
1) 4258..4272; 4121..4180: 13.3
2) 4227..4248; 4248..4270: 13.3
